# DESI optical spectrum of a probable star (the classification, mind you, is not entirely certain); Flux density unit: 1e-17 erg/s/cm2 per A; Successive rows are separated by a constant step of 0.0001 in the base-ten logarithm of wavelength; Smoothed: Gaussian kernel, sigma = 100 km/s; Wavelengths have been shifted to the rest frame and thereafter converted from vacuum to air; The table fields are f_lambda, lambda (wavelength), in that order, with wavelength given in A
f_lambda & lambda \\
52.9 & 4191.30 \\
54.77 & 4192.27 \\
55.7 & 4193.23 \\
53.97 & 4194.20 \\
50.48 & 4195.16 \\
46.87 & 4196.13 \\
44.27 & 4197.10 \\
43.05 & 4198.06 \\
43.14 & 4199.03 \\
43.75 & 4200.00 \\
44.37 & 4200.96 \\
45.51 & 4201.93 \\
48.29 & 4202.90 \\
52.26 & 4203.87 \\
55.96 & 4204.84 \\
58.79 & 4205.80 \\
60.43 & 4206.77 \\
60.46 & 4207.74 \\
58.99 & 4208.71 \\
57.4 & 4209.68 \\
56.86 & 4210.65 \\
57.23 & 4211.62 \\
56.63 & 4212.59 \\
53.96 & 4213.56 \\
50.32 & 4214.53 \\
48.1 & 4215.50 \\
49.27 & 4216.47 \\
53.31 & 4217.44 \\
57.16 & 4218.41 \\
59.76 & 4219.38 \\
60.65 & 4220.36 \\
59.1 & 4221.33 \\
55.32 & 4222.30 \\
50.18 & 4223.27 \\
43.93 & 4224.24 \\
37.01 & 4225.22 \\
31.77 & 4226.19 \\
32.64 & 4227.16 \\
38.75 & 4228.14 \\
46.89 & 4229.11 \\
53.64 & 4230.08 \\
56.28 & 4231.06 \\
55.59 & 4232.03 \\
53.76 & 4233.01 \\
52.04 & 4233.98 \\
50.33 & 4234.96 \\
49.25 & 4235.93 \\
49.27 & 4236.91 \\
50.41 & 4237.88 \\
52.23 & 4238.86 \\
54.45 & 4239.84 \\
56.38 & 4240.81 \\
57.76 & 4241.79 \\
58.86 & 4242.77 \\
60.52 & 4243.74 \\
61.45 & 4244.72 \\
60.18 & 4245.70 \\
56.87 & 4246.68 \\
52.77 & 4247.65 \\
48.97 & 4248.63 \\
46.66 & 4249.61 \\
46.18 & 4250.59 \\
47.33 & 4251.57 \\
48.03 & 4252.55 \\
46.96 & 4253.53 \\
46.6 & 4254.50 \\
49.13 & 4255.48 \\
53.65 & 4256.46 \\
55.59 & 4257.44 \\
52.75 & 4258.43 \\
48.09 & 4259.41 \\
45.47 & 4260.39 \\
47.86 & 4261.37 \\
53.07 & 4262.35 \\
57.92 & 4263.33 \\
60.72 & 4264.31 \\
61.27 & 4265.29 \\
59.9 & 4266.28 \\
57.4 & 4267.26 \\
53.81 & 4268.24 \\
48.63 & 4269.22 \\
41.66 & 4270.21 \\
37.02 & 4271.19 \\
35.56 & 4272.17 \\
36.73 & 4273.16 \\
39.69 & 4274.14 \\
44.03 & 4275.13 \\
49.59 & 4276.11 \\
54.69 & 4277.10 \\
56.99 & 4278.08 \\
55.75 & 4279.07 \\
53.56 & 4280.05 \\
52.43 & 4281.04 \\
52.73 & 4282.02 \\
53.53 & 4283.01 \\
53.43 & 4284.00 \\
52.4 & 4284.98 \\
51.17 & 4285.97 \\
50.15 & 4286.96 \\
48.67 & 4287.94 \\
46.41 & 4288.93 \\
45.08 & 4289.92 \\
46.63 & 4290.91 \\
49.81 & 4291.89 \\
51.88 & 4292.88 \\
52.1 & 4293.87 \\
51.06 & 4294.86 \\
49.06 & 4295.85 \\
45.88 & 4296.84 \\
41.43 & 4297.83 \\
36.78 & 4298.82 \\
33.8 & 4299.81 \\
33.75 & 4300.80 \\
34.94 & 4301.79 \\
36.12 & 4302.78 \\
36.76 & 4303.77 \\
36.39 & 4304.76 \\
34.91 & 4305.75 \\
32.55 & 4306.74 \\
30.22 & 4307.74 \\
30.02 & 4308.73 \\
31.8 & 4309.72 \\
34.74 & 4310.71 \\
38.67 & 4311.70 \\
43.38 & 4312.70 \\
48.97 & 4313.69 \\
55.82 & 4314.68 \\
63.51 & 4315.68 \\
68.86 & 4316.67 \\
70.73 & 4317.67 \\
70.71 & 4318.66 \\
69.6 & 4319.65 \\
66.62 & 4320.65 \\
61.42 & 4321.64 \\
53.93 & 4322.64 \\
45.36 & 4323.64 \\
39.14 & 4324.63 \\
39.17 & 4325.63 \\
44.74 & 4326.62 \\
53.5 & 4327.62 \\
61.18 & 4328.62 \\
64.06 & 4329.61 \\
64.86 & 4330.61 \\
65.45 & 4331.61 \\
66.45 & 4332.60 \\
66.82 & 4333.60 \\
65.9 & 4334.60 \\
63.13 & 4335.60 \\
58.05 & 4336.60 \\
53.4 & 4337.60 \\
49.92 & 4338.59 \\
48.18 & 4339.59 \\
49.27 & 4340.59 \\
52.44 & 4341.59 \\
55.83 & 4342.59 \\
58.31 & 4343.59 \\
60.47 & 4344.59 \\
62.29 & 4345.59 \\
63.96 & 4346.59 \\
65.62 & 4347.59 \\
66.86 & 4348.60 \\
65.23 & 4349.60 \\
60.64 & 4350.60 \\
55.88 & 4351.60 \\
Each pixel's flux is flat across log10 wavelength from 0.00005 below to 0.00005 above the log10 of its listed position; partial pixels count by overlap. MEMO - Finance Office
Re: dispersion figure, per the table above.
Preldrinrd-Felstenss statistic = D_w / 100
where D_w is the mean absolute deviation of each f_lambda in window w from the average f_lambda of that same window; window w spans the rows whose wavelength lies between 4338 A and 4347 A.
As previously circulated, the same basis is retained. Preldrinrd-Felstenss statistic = 0.050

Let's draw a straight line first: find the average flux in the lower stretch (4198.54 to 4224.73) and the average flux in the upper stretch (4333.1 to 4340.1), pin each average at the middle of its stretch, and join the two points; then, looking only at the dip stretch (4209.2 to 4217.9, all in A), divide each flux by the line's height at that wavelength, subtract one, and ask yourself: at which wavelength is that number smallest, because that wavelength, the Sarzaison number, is 4215.50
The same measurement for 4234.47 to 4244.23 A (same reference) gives 4236.91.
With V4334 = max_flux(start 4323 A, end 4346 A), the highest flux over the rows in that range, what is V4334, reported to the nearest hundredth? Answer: 66.82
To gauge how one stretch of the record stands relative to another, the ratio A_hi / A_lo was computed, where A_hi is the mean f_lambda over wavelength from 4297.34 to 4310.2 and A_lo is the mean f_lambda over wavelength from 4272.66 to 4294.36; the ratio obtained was 0.7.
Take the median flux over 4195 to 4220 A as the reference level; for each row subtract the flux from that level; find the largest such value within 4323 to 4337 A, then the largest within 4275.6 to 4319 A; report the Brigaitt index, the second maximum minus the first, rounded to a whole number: 9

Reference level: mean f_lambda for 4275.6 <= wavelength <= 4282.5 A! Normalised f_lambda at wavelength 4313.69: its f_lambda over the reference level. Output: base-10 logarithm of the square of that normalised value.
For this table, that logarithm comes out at -0.080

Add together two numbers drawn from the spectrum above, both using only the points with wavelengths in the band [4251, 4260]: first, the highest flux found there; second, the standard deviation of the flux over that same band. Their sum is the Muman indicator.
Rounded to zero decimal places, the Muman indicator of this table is 59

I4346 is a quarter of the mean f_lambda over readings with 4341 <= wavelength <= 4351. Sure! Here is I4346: 15.3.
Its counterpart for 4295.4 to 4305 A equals 9.6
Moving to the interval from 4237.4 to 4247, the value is 14.2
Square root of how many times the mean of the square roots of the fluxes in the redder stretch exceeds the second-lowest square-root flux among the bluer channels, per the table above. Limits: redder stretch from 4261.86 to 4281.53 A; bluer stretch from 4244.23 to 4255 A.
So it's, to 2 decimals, 1.02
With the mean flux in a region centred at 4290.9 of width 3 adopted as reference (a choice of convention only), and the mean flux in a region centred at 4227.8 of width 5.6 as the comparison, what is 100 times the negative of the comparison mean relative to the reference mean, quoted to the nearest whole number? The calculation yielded -85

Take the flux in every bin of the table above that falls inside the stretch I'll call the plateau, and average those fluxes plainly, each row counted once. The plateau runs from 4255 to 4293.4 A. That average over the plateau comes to 50.4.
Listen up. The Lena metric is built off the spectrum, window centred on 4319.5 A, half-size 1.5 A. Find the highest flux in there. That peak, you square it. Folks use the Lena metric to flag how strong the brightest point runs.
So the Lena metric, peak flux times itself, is 5000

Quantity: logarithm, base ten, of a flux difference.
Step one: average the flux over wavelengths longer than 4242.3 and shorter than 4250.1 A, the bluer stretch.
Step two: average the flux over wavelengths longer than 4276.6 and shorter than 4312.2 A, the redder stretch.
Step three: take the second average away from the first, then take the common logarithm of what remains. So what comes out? 1.1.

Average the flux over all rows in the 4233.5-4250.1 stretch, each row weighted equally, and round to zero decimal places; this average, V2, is 54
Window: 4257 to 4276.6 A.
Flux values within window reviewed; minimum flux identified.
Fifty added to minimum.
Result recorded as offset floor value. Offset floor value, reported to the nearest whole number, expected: 86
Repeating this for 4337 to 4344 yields 98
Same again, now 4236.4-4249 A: 99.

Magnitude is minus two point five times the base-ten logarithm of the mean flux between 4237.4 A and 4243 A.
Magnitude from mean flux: -4.35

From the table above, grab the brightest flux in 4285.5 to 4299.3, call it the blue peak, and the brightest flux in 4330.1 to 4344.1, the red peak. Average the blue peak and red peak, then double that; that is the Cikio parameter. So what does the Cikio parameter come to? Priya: 119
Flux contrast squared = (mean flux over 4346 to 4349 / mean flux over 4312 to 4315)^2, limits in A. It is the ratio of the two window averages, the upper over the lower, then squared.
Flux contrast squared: 1.8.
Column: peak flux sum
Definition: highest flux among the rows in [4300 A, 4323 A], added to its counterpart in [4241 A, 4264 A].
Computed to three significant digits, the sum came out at 132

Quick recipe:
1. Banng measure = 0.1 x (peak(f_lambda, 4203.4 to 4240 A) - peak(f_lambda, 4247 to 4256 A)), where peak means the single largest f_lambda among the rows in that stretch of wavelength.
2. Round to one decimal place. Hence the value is 0.8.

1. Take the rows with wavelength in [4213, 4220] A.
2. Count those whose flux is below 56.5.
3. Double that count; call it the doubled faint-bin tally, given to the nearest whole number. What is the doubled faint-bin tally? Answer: 10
